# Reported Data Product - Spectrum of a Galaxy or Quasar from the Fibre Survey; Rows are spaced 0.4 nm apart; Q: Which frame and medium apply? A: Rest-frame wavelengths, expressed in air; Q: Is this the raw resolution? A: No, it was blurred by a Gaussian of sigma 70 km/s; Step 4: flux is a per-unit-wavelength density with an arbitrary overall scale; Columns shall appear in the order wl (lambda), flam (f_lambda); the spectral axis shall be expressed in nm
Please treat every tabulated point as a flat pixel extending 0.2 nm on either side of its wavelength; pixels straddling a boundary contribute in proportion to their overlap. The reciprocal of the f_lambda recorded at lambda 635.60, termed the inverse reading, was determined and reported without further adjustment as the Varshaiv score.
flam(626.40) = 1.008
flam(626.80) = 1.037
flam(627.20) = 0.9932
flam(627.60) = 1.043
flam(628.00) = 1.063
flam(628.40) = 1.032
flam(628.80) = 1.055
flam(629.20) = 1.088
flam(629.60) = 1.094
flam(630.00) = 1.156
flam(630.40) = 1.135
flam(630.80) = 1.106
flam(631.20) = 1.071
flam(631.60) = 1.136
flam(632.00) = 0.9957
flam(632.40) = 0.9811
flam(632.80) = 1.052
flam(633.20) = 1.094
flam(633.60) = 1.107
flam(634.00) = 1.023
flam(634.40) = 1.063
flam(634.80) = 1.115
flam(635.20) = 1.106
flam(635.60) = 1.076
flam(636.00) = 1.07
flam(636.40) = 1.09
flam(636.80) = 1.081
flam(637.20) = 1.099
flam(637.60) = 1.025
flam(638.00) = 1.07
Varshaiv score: 0.929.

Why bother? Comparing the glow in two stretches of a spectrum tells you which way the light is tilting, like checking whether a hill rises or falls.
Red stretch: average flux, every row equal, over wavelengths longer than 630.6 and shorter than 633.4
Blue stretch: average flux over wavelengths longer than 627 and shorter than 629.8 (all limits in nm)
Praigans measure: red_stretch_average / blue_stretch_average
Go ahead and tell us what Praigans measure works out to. 1.01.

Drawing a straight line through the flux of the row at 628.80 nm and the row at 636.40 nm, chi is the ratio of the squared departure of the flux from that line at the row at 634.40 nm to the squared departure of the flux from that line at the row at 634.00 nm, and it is 0.1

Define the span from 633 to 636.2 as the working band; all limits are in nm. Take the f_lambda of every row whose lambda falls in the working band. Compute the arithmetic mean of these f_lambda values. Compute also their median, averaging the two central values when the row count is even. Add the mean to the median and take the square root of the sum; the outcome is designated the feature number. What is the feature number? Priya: 1.47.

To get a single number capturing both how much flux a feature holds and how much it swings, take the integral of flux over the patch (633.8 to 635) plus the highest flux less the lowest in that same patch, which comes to 1.37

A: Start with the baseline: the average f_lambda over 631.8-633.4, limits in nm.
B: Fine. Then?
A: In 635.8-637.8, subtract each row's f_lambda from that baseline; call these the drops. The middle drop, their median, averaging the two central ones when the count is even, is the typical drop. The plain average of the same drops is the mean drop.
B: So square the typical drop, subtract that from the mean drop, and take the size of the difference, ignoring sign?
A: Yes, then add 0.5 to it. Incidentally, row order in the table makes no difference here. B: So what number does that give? 0.545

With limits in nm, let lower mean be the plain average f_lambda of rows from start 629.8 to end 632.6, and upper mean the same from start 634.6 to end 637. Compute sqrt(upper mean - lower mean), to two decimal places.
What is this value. 0.08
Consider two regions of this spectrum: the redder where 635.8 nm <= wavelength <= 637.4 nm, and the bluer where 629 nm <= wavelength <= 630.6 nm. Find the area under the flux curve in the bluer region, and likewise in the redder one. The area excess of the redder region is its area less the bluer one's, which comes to -0.053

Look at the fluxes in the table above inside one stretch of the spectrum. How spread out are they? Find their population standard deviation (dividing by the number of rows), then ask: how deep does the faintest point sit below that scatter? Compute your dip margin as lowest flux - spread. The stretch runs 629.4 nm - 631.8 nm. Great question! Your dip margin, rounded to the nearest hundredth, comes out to 1.04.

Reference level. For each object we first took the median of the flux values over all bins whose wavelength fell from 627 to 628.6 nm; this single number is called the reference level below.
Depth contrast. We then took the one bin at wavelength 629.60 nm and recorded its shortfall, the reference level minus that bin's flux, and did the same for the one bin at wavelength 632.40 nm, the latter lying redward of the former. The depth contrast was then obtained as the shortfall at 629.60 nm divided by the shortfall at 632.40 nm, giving -1.0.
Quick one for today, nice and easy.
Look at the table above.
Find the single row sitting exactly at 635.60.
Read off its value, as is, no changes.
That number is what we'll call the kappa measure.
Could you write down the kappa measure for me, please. 1.076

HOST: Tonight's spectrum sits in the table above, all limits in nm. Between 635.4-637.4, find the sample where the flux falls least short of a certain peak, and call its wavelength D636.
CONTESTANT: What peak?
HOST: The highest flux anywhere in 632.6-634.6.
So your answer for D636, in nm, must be 637.20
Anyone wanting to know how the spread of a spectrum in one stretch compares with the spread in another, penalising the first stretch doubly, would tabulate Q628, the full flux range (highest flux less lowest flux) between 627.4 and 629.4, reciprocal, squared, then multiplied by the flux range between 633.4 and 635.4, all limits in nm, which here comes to 29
